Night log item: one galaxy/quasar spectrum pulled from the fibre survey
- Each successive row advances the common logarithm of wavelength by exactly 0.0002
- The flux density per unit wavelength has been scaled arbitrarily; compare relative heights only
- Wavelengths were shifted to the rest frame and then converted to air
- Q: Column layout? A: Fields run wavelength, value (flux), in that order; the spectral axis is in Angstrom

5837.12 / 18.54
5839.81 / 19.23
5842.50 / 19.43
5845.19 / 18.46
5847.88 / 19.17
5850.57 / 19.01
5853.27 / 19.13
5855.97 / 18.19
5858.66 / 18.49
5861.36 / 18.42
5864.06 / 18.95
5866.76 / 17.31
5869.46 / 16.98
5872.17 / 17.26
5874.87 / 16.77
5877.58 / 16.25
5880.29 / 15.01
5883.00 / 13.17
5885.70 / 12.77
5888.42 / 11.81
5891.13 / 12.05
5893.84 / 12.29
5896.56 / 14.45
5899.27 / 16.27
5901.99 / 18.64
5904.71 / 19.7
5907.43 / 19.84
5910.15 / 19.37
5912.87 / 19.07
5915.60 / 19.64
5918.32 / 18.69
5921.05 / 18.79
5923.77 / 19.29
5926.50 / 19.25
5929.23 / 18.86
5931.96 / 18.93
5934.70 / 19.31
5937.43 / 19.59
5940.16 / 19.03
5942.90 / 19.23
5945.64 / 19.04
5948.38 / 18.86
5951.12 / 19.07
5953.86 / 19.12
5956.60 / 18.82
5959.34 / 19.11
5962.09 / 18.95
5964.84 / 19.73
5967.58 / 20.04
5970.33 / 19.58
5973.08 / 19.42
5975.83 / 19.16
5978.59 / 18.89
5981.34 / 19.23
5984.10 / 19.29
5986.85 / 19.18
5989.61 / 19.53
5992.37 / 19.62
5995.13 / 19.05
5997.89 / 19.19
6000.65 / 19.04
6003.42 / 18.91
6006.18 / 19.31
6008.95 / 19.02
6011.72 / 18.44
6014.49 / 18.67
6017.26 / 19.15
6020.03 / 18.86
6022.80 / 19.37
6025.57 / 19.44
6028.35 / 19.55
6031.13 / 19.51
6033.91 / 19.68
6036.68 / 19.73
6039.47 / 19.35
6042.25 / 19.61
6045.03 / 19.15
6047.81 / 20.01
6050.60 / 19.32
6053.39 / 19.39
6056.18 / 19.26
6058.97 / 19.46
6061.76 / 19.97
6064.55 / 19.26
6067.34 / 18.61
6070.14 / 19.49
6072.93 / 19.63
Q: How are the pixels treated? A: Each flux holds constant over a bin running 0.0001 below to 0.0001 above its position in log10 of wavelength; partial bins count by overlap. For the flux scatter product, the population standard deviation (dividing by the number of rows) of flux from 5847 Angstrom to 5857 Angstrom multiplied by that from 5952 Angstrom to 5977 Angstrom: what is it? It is 0.15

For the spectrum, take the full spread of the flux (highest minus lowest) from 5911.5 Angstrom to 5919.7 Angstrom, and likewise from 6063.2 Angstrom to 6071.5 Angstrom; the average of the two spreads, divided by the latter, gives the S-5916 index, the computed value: 1.04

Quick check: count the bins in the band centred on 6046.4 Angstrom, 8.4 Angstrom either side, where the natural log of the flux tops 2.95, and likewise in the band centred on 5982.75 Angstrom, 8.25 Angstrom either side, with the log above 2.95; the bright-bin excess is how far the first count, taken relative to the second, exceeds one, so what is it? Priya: 0.2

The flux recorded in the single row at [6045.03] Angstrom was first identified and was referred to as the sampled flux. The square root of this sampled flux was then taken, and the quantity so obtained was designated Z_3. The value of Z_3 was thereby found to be 4.38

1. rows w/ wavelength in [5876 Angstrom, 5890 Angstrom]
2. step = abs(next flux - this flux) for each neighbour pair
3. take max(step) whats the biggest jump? 1.8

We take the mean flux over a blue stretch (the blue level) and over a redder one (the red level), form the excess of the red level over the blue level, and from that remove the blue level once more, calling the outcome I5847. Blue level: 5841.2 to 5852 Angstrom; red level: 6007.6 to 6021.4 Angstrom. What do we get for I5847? -19.2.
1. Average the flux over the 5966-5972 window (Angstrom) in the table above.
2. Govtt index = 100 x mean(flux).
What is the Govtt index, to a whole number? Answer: 1981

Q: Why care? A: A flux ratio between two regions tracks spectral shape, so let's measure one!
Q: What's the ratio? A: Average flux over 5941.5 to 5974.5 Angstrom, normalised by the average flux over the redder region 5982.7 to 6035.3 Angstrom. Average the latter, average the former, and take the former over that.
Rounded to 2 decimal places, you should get 1.00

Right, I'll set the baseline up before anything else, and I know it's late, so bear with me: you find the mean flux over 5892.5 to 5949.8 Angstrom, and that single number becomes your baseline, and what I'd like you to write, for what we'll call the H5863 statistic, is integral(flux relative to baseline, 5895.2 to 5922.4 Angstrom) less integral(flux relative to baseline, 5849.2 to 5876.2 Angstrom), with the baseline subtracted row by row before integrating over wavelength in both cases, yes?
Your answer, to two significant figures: 11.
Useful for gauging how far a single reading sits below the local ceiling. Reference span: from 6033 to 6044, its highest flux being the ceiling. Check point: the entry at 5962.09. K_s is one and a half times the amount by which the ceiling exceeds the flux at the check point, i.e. 1.2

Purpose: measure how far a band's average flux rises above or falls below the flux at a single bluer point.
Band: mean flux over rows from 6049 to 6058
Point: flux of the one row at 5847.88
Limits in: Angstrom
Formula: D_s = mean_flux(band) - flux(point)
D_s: 0.2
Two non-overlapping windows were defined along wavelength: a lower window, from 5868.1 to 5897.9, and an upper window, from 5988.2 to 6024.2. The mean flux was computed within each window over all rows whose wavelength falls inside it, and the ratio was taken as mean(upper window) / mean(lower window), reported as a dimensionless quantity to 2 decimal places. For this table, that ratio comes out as 1.32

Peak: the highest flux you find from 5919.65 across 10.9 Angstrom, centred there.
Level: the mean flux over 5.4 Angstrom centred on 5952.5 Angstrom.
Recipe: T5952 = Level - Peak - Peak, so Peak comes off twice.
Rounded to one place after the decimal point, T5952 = -20.2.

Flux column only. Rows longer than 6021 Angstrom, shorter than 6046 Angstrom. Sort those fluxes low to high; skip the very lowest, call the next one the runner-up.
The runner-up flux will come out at 19.35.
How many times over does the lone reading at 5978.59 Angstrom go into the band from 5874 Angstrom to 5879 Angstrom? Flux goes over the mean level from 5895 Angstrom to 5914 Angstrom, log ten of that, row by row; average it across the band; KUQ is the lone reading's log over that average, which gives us -0.4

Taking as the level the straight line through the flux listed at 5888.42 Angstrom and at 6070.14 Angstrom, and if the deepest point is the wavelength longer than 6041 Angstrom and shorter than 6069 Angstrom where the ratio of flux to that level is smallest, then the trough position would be 6067.34 Angstrom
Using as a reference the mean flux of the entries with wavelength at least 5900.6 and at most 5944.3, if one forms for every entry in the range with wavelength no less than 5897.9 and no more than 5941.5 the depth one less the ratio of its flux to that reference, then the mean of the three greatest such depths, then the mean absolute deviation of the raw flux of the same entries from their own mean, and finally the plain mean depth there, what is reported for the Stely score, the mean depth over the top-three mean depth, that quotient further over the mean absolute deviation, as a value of 0.28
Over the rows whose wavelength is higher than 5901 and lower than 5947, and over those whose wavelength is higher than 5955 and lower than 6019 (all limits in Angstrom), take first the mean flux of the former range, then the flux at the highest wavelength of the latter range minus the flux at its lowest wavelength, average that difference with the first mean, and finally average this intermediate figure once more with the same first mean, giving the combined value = 14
